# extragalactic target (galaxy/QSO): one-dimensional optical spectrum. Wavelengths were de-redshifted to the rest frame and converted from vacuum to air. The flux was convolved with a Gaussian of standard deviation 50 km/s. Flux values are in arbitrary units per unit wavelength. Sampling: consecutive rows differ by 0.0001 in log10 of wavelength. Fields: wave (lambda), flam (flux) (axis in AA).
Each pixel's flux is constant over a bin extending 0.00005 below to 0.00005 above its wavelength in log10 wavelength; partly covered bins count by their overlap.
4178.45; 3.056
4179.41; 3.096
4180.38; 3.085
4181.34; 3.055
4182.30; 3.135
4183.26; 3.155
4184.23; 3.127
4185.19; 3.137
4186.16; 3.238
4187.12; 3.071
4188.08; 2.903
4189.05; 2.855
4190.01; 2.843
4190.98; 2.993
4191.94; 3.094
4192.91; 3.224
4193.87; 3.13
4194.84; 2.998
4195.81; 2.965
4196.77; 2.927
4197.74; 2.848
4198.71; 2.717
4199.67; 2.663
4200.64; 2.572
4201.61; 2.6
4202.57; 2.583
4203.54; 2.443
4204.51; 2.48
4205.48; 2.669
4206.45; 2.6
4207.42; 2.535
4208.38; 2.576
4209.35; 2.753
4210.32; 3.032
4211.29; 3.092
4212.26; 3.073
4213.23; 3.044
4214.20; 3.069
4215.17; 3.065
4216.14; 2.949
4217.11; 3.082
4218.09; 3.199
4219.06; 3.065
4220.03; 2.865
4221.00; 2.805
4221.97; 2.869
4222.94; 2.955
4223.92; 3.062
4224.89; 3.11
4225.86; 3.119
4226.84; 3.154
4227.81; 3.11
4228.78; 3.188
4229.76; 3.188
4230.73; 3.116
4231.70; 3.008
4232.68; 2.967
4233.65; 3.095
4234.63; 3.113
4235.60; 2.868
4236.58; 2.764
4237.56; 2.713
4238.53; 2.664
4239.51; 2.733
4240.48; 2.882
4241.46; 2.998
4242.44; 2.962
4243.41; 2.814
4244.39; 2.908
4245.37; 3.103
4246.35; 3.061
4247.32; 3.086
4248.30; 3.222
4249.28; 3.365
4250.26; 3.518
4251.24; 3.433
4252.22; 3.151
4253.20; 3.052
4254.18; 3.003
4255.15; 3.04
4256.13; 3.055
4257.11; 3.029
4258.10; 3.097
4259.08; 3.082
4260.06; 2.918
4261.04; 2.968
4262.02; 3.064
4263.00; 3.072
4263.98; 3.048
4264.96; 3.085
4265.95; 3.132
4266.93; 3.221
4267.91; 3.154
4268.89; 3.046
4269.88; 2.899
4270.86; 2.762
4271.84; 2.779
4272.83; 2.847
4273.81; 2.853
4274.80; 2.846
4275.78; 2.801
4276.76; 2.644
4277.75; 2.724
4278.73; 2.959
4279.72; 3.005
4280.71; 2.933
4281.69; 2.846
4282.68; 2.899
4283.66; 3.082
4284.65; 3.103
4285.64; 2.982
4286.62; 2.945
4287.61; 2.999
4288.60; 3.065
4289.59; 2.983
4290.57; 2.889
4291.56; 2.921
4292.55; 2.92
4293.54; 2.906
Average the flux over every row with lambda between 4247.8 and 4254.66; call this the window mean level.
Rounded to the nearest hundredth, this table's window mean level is 3.25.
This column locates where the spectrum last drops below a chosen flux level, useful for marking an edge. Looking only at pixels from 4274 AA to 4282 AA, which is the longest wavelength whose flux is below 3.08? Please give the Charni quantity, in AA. 4281.69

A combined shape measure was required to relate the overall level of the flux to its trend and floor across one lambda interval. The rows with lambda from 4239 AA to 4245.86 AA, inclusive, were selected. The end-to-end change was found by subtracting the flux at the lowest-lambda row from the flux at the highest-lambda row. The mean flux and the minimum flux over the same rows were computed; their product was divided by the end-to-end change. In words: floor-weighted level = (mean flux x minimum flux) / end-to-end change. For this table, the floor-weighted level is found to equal 22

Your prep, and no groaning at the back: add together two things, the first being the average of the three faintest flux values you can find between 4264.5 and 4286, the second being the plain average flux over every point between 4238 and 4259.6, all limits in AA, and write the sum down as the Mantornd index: 5.77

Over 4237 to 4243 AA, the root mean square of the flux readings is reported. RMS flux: 2.83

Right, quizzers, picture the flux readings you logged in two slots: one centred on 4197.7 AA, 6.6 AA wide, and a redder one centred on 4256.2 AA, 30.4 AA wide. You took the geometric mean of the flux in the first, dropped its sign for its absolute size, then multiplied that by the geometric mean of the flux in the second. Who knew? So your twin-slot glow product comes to 8.6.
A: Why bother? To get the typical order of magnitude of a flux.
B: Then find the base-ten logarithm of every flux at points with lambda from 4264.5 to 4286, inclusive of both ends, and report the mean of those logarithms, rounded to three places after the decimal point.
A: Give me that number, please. 0.467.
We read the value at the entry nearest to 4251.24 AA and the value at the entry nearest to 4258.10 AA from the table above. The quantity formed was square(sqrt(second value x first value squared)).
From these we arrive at 36.5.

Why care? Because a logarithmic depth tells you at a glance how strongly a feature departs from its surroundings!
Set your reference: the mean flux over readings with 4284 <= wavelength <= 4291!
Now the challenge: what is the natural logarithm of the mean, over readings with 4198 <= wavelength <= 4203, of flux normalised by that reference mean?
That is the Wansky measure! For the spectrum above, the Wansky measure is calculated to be -0.13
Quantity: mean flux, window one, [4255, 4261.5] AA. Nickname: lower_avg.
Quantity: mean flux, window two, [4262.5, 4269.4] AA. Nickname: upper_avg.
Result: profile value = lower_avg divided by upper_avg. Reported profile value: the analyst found 0.97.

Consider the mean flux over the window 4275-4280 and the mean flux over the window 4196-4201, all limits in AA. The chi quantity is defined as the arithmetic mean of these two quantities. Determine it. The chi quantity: 2.79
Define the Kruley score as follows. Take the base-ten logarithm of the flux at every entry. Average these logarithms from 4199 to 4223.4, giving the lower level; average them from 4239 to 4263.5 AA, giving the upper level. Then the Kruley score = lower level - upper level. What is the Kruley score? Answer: -0.036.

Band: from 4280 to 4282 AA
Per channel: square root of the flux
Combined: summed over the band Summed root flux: 3.40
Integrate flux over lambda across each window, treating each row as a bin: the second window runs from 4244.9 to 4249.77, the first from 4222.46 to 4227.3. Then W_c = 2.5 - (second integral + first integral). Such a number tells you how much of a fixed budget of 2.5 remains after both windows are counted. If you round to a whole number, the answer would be -28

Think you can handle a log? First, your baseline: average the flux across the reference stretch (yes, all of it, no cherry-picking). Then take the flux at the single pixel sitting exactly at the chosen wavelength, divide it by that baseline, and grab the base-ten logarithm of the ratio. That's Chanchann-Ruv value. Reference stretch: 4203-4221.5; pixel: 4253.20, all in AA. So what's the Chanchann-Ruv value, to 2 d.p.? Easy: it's 0.03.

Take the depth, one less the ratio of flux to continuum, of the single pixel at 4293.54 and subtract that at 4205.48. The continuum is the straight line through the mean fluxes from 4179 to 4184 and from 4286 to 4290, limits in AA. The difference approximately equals -0.10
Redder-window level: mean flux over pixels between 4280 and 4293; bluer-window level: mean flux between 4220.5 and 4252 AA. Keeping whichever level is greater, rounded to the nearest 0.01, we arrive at 3.03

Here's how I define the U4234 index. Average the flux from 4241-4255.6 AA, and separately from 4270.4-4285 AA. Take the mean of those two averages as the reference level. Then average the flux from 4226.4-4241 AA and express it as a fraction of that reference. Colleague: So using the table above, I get 0.993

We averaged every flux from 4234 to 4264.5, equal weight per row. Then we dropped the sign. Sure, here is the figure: 3.03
